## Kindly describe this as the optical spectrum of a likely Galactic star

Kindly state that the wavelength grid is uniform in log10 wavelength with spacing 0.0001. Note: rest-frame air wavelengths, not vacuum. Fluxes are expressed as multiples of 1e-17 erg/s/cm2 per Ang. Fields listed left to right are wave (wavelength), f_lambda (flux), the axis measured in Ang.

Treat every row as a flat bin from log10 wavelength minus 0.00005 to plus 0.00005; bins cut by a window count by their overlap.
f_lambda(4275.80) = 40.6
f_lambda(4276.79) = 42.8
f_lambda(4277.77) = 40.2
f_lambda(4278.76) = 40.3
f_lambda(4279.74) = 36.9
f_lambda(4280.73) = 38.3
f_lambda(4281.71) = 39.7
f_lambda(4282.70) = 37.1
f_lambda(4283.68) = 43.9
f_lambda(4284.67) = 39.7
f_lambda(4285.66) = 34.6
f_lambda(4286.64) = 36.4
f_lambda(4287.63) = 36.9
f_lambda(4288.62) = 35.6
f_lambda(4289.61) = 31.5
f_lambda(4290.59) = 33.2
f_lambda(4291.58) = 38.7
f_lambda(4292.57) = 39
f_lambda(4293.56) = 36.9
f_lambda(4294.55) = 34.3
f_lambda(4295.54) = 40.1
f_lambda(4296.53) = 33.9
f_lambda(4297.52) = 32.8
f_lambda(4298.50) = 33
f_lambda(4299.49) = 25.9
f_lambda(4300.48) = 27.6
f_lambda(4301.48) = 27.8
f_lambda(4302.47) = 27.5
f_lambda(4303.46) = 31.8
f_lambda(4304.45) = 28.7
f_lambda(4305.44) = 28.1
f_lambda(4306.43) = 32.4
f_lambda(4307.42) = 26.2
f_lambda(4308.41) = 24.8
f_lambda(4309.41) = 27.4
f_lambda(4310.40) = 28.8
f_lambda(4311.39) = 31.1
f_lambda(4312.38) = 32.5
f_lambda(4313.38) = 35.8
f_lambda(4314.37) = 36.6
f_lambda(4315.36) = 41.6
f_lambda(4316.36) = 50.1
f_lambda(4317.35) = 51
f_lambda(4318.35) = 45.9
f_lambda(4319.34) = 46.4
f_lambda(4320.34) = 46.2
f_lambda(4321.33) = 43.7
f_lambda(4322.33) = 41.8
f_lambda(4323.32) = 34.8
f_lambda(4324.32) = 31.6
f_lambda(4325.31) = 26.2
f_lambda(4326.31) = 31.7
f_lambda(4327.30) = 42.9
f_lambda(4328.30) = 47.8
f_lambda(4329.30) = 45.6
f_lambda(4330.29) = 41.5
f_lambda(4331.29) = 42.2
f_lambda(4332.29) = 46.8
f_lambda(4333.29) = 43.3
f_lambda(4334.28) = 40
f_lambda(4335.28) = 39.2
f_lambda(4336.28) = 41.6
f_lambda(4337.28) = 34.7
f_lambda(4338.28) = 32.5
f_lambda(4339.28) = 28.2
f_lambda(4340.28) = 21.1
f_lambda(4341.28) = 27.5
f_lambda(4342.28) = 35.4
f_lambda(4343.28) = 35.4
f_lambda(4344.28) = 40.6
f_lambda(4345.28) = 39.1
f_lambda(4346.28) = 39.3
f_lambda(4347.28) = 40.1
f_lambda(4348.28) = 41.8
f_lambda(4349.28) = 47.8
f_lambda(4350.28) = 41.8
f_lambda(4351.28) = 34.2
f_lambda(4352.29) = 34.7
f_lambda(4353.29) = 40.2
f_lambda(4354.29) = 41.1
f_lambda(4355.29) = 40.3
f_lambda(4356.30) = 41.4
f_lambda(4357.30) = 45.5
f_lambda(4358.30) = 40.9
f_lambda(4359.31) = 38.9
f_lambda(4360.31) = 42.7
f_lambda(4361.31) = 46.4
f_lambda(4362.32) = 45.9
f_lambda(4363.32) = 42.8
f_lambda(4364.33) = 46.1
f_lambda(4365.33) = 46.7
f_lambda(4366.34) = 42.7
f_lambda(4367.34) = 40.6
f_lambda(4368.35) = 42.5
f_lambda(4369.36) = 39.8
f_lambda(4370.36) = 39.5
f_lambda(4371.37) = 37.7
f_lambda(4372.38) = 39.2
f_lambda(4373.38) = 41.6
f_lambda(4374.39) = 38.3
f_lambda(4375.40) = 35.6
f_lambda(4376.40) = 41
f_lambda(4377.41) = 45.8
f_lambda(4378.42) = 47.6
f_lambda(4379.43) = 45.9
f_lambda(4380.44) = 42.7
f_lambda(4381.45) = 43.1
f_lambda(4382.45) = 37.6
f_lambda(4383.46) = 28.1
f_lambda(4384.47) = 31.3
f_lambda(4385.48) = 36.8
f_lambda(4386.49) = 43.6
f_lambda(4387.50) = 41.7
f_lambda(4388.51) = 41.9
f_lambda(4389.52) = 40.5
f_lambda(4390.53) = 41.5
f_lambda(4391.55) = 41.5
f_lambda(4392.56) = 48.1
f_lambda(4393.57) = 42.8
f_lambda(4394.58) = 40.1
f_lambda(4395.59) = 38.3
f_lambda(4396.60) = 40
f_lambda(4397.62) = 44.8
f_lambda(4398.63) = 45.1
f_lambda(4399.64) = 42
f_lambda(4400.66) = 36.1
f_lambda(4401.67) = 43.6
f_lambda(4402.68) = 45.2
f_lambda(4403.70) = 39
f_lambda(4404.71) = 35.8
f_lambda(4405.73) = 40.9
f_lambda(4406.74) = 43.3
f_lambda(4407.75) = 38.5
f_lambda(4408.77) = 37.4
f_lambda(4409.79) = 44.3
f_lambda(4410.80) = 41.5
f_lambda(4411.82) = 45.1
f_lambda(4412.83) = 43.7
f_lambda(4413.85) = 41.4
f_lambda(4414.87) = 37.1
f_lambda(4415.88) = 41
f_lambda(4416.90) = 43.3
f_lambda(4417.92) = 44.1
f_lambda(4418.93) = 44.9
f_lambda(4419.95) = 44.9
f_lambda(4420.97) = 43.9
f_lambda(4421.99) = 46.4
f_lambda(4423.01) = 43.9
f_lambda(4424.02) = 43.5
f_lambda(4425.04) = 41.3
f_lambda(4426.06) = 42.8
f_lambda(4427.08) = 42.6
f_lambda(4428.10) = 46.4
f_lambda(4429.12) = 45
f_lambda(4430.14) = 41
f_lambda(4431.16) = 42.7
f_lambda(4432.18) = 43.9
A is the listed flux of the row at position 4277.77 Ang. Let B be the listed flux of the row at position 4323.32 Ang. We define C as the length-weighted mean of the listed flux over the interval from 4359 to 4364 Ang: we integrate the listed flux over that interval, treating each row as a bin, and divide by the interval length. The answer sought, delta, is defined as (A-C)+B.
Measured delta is 31.4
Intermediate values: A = 40.2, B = 34.8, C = 44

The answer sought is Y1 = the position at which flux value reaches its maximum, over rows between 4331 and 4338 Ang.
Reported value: 4332.29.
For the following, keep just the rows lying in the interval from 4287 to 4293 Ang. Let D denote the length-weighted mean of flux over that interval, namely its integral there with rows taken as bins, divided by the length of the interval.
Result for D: 36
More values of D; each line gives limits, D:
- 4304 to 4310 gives 28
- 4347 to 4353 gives 40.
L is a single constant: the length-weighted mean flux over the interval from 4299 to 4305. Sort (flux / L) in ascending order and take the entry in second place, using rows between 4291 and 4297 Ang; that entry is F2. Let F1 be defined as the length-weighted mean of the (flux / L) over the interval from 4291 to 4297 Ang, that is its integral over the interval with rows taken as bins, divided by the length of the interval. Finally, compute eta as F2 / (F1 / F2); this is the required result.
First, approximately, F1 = 1.31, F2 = 1.22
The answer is 1.13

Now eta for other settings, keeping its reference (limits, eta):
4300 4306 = 0.94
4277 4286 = 1.23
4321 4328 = 0.98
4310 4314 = 1.06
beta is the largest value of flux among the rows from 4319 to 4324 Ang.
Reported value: 46.4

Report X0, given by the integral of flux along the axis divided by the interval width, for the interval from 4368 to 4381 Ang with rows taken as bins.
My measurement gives 41.3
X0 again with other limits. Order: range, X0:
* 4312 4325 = 41.2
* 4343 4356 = 39.8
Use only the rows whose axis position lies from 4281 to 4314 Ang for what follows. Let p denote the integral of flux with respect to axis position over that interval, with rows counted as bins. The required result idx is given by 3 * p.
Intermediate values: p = 1095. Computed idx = 3286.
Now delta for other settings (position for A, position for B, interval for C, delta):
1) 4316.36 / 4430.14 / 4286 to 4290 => 55.9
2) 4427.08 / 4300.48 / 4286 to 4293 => 34.3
